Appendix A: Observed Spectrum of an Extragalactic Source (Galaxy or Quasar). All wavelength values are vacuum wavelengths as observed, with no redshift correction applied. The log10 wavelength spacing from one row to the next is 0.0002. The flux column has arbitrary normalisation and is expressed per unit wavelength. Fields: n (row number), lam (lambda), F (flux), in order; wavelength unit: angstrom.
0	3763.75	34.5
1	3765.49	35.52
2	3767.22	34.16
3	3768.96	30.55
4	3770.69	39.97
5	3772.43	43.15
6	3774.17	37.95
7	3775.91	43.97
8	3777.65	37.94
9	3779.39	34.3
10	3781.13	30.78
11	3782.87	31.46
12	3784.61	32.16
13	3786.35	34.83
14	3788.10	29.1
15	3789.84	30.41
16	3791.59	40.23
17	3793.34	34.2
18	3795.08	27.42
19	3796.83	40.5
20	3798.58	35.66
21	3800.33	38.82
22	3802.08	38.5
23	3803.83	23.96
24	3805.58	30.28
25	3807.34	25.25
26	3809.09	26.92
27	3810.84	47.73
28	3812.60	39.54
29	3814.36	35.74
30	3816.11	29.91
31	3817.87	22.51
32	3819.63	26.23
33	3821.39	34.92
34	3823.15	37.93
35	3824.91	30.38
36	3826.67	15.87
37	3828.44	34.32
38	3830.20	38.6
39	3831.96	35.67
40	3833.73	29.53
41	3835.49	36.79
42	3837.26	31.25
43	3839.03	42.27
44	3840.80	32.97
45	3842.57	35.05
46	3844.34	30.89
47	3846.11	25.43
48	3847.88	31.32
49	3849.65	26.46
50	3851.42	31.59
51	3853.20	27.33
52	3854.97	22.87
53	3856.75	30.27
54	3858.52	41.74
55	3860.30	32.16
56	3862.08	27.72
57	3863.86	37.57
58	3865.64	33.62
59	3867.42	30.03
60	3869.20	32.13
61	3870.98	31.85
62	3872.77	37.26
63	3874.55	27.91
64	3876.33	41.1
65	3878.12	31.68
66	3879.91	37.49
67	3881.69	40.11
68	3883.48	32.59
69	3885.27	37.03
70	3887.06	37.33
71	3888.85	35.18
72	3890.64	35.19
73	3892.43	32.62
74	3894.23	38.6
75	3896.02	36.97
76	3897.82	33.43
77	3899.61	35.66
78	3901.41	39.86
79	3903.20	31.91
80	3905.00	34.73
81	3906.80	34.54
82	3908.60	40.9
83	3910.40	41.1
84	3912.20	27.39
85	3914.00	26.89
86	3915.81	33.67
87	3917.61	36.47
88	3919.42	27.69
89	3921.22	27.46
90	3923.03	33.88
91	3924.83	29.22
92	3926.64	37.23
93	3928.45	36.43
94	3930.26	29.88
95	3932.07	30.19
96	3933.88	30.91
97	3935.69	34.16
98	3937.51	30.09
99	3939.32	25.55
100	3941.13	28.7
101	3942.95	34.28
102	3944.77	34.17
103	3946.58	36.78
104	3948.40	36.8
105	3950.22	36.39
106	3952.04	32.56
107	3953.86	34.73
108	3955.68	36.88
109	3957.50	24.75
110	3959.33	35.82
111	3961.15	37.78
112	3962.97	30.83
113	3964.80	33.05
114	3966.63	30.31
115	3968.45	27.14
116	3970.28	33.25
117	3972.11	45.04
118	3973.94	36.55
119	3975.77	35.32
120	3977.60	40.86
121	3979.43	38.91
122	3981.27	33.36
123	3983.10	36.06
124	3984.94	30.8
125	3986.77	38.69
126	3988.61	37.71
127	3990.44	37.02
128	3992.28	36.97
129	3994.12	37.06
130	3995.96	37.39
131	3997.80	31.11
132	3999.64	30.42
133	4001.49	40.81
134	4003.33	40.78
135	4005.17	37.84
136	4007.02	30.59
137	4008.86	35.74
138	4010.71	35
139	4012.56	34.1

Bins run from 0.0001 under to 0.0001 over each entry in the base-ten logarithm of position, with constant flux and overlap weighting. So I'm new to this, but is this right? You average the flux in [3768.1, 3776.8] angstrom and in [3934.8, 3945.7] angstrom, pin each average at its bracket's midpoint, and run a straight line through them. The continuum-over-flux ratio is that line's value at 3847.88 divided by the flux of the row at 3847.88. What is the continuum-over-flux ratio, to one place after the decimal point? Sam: 1.1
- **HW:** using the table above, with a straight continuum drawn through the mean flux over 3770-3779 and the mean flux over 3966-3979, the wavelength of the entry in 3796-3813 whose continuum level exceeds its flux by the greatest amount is 3803.83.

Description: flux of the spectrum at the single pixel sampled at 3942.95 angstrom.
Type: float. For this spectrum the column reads 34.28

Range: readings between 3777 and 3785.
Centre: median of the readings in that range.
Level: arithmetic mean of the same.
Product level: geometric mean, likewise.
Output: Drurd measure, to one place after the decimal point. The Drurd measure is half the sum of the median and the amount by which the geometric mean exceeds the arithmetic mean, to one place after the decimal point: 16.0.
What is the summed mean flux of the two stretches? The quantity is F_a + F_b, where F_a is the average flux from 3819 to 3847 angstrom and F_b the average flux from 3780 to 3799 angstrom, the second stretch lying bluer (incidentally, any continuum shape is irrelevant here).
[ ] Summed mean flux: 65.7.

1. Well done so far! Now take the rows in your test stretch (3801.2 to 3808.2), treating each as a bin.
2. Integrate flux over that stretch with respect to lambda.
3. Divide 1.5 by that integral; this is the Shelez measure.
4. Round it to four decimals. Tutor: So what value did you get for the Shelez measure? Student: 0.0073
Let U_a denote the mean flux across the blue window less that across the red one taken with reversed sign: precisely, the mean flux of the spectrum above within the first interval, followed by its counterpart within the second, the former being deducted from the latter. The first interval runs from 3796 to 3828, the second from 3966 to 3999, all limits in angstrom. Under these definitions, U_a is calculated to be 3.5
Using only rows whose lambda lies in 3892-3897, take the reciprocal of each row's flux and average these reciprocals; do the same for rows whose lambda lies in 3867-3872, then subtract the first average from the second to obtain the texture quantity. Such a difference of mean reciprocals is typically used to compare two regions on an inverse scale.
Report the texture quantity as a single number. 0.0041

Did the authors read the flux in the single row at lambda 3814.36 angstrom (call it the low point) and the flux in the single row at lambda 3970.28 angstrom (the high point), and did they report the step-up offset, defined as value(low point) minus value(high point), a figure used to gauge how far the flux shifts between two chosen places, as 2.5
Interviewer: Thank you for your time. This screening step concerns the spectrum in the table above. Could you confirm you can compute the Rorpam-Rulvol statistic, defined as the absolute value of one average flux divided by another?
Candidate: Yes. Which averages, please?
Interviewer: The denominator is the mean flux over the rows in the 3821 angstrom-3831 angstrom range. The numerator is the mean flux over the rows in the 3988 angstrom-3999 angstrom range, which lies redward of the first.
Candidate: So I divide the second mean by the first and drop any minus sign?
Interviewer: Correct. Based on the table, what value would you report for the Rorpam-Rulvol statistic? 1.13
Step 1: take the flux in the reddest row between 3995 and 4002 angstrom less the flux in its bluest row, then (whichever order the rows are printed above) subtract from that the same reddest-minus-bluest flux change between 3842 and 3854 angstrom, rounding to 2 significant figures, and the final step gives 11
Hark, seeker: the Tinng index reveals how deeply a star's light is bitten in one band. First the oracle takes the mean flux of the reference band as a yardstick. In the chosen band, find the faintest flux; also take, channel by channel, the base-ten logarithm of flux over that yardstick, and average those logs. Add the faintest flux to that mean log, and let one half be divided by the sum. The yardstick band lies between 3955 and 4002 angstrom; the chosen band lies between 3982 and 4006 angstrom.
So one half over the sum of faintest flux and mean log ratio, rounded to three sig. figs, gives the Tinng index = 0.0164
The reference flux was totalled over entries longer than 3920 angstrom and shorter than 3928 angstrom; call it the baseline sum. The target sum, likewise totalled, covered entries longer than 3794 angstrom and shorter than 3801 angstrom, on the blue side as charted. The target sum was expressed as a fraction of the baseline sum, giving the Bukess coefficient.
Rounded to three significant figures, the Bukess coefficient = 1.11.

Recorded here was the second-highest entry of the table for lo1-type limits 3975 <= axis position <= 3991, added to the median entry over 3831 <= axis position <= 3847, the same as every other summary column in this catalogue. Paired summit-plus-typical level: 71.9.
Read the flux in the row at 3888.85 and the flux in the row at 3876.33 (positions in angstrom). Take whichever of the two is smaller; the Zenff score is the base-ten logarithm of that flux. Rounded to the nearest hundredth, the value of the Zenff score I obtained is 1.55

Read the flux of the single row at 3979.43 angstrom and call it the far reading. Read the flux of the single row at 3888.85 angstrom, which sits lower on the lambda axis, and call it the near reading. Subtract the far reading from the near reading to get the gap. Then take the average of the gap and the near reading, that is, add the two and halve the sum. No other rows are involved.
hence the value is 16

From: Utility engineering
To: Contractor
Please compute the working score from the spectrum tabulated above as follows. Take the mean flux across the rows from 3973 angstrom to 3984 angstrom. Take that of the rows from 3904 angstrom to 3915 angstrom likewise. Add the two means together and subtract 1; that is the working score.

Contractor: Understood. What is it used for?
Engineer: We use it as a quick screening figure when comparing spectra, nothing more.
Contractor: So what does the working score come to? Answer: 70.1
